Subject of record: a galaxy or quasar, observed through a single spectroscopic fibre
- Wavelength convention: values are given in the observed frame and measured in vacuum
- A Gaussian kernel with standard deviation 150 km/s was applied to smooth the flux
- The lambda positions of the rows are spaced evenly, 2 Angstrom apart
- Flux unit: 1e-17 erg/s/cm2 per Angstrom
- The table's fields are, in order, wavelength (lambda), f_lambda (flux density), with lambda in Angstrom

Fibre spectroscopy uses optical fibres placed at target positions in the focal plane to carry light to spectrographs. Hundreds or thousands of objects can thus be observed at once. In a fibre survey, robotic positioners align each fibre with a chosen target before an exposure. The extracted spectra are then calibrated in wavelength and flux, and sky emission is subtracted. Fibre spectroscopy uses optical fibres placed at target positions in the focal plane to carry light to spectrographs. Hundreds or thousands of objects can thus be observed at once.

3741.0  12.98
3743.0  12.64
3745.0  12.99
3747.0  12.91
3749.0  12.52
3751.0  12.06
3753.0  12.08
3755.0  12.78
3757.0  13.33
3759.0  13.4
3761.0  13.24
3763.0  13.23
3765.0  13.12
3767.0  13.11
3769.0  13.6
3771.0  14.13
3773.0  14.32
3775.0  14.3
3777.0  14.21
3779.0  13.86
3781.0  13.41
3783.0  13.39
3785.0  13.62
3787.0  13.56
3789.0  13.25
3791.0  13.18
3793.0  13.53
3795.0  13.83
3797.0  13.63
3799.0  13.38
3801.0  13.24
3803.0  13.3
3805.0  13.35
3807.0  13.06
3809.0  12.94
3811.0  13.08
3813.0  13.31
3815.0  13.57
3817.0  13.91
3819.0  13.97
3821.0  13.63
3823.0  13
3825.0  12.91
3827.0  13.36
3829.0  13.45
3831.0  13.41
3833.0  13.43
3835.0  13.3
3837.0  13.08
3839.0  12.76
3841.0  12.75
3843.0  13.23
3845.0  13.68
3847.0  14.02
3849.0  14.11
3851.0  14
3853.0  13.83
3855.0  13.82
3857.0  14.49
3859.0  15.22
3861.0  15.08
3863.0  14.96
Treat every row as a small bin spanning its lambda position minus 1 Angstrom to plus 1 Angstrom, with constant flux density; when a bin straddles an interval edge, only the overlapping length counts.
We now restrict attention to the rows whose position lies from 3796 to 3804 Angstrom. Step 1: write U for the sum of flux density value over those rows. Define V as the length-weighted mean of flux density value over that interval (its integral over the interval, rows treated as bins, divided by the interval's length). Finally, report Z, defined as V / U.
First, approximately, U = 54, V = 13.4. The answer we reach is 0.25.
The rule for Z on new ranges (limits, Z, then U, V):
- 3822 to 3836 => 0.14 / 93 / 13.3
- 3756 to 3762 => 0.33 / 40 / 13.3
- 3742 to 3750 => 0.25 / 51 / 12.8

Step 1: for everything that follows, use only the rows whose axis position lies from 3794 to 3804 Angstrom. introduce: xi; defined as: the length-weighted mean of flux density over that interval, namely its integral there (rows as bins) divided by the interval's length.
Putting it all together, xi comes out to 13.48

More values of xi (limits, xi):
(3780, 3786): 13.47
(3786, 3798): 13.50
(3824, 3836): 13.31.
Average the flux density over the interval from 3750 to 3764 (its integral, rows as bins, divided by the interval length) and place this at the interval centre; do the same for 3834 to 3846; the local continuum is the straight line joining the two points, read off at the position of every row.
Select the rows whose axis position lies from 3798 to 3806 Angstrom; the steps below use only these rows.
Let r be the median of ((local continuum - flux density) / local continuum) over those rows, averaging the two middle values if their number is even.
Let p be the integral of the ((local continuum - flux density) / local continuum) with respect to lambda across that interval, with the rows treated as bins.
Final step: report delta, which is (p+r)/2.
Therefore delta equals -0.105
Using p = -0.19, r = -0.023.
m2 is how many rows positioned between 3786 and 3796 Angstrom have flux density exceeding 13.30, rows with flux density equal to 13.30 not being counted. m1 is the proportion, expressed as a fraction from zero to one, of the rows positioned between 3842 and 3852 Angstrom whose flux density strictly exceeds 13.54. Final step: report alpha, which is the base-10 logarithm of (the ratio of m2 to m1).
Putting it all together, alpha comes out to 0.57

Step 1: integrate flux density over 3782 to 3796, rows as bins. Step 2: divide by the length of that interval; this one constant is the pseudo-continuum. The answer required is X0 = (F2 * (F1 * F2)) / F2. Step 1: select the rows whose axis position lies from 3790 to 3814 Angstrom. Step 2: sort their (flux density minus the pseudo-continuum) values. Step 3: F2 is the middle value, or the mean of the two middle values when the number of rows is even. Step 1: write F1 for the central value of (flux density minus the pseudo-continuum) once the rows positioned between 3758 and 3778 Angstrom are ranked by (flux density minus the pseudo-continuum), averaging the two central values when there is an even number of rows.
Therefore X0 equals 0.00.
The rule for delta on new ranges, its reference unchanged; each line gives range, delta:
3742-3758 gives 0.123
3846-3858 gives -0.430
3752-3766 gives -0.092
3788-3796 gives -0.159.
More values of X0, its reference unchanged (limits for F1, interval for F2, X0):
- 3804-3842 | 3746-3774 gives 0.05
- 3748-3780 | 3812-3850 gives 0.01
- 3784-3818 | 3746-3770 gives 0.05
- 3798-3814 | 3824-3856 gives 0.01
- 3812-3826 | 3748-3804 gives -0.01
